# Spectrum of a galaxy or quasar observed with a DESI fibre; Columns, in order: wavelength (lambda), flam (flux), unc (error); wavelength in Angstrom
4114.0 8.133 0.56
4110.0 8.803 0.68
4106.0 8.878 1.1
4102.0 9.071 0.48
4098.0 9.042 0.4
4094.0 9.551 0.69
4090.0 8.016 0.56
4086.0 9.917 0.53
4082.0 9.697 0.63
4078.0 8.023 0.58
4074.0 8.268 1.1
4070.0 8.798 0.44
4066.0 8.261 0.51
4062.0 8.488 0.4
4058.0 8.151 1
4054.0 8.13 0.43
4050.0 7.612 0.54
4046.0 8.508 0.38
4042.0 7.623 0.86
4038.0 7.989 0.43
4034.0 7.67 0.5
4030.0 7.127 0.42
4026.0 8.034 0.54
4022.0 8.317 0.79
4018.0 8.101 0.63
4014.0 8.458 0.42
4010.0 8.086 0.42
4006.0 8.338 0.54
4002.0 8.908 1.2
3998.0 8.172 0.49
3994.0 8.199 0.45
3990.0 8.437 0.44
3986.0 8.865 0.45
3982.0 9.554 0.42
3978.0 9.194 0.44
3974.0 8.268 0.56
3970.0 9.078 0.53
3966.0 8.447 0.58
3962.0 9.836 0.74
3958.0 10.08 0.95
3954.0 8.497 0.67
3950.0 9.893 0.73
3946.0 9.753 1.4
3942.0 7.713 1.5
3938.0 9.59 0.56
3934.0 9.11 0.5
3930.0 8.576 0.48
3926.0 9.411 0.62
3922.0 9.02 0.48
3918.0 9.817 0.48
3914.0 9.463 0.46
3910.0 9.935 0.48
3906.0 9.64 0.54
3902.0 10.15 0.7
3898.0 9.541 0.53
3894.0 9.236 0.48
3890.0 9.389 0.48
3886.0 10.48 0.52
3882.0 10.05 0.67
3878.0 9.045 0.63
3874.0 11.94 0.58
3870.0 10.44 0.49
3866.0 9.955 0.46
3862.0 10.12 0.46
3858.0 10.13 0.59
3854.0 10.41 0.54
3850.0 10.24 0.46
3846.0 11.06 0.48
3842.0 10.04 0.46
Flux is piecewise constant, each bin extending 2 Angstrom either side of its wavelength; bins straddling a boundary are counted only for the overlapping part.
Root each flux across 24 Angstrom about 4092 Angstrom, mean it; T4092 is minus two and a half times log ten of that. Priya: -1.21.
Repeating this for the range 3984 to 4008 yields -1.16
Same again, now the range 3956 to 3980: -1.20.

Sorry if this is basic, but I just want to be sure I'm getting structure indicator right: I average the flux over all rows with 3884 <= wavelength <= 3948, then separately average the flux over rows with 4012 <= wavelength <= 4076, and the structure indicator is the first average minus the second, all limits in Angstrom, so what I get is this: 1.3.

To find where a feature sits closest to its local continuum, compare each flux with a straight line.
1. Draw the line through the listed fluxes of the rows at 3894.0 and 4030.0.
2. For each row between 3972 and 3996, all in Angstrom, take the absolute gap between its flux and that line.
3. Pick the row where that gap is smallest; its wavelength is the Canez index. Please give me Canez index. 3974.0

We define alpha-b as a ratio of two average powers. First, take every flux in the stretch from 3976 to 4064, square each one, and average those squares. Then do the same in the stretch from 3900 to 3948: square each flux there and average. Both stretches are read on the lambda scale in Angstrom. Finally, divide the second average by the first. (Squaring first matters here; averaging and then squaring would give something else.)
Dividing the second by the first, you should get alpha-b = 1.28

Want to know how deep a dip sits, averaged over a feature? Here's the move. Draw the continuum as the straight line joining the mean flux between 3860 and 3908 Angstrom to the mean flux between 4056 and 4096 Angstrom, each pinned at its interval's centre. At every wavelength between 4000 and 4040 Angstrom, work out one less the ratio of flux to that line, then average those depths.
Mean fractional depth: 0.11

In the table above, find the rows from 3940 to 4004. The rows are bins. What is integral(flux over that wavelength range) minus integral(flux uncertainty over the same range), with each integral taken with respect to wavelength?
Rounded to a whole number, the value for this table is 525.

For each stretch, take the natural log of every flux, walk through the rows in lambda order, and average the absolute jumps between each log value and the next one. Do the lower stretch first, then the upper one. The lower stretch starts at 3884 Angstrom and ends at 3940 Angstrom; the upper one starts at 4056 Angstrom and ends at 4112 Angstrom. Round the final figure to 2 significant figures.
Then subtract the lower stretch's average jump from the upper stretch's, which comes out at 0.015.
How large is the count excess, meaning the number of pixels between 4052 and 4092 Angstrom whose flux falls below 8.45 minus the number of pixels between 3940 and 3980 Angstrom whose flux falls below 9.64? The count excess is 0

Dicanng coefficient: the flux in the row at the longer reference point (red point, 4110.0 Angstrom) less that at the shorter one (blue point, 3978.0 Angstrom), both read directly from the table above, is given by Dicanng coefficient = -0.39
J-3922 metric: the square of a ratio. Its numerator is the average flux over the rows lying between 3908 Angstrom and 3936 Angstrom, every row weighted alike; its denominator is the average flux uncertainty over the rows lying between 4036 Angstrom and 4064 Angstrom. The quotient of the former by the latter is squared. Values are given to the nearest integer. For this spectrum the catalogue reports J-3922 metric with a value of 262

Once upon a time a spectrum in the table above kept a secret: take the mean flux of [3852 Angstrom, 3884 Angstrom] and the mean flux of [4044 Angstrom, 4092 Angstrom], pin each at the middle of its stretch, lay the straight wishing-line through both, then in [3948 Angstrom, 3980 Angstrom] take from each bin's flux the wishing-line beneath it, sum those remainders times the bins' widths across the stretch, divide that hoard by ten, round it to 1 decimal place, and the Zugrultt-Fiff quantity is -0.8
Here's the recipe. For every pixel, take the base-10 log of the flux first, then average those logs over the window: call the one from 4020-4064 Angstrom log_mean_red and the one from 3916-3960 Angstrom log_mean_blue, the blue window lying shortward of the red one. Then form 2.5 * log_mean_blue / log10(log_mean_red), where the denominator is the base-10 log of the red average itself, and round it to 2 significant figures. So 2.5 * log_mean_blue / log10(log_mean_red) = -53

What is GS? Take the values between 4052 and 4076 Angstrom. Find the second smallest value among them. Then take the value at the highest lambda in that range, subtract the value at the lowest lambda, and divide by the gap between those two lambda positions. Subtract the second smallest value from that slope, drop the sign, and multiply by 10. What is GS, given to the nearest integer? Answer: 81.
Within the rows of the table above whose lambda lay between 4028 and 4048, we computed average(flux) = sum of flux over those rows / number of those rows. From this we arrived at 7.8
